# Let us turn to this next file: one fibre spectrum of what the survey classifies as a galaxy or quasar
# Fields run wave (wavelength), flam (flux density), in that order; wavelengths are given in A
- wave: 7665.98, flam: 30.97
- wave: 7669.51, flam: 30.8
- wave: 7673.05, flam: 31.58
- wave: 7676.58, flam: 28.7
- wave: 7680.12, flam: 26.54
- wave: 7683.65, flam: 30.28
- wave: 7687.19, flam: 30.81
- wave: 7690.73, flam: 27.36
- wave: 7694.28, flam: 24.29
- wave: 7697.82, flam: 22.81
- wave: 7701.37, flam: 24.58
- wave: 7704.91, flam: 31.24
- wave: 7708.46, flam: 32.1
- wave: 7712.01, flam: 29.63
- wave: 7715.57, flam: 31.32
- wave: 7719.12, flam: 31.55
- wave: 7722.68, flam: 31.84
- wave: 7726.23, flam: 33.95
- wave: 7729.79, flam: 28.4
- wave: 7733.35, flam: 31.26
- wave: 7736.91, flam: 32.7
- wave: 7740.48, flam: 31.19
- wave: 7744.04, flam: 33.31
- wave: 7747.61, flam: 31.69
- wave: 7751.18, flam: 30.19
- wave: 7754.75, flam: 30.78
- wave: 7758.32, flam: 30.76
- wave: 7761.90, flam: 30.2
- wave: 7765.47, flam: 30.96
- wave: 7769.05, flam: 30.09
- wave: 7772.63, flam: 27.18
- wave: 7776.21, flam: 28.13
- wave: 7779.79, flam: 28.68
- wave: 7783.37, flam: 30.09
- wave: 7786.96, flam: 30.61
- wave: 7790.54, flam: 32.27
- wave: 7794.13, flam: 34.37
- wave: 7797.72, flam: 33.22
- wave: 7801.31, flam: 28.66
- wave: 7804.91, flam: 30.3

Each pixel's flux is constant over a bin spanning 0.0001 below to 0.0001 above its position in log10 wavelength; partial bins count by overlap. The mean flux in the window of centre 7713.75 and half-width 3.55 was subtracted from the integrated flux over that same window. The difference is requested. 186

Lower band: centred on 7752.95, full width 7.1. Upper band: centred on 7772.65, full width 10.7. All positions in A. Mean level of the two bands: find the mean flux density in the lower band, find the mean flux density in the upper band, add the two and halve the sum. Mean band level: 29.5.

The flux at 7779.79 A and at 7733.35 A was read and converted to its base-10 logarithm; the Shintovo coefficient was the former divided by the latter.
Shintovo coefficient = 0.97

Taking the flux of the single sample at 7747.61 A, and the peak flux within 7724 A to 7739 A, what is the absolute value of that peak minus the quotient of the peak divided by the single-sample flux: 32.9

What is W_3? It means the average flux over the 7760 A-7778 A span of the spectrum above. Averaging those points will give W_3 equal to 29.3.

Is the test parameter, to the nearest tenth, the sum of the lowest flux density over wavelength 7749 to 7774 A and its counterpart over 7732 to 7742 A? 58.4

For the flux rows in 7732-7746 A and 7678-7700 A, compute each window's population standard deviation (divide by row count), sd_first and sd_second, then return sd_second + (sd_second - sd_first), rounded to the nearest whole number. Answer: 5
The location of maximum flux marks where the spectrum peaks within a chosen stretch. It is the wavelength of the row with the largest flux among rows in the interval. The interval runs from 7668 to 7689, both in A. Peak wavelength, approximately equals 7673.05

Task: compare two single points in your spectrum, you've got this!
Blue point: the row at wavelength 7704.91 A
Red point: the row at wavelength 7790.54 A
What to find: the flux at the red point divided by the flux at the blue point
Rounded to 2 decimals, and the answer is 1.03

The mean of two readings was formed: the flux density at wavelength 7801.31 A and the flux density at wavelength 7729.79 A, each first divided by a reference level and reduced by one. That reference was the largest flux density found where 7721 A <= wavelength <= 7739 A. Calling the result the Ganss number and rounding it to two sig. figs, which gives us -0.16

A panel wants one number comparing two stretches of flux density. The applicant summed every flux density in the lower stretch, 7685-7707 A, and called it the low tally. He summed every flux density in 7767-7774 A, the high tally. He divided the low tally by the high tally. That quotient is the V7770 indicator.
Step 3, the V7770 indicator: 2.8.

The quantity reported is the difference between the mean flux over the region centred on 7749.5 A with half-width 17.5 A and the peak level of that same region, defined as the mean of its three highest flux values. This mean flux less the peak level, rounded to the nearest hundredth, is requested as -1.26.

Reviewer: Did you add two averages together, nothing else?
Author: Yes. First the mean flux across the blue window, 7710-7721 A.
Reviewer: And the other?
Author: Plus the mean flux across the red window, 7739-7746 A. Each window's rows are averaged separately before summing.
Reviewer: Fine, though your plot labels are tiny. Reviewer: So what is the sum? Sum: 63.1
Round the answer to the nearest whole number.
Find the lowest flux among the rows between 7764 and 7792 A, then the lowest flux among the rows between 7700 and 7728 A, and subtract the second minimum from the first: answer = 3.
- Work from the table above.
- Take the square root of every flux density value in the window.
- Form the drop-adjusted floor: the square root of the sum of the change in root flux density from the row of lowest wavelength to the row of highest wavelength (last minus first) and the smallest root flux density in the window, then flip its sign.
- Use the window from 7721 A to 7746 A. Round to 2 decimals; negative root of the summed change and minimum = -2.34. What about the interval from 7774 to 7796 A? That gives -2.42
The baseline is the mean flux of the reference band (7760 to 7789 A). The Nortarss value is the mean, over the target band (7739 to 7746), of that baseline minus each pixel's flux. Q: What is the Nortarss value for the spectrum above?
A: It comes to -2.8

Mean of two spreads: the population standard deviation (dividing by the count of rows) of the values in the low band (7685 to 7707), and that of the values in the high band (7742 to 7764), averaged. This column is 2.2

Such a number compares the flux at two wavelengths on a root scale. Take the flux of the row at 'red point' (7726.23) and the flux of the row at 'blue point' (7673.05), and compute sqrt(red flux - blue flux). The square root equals 1.5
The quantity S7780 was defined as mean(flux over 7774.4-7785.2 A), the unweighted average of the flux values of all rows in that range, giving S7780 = 29.0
